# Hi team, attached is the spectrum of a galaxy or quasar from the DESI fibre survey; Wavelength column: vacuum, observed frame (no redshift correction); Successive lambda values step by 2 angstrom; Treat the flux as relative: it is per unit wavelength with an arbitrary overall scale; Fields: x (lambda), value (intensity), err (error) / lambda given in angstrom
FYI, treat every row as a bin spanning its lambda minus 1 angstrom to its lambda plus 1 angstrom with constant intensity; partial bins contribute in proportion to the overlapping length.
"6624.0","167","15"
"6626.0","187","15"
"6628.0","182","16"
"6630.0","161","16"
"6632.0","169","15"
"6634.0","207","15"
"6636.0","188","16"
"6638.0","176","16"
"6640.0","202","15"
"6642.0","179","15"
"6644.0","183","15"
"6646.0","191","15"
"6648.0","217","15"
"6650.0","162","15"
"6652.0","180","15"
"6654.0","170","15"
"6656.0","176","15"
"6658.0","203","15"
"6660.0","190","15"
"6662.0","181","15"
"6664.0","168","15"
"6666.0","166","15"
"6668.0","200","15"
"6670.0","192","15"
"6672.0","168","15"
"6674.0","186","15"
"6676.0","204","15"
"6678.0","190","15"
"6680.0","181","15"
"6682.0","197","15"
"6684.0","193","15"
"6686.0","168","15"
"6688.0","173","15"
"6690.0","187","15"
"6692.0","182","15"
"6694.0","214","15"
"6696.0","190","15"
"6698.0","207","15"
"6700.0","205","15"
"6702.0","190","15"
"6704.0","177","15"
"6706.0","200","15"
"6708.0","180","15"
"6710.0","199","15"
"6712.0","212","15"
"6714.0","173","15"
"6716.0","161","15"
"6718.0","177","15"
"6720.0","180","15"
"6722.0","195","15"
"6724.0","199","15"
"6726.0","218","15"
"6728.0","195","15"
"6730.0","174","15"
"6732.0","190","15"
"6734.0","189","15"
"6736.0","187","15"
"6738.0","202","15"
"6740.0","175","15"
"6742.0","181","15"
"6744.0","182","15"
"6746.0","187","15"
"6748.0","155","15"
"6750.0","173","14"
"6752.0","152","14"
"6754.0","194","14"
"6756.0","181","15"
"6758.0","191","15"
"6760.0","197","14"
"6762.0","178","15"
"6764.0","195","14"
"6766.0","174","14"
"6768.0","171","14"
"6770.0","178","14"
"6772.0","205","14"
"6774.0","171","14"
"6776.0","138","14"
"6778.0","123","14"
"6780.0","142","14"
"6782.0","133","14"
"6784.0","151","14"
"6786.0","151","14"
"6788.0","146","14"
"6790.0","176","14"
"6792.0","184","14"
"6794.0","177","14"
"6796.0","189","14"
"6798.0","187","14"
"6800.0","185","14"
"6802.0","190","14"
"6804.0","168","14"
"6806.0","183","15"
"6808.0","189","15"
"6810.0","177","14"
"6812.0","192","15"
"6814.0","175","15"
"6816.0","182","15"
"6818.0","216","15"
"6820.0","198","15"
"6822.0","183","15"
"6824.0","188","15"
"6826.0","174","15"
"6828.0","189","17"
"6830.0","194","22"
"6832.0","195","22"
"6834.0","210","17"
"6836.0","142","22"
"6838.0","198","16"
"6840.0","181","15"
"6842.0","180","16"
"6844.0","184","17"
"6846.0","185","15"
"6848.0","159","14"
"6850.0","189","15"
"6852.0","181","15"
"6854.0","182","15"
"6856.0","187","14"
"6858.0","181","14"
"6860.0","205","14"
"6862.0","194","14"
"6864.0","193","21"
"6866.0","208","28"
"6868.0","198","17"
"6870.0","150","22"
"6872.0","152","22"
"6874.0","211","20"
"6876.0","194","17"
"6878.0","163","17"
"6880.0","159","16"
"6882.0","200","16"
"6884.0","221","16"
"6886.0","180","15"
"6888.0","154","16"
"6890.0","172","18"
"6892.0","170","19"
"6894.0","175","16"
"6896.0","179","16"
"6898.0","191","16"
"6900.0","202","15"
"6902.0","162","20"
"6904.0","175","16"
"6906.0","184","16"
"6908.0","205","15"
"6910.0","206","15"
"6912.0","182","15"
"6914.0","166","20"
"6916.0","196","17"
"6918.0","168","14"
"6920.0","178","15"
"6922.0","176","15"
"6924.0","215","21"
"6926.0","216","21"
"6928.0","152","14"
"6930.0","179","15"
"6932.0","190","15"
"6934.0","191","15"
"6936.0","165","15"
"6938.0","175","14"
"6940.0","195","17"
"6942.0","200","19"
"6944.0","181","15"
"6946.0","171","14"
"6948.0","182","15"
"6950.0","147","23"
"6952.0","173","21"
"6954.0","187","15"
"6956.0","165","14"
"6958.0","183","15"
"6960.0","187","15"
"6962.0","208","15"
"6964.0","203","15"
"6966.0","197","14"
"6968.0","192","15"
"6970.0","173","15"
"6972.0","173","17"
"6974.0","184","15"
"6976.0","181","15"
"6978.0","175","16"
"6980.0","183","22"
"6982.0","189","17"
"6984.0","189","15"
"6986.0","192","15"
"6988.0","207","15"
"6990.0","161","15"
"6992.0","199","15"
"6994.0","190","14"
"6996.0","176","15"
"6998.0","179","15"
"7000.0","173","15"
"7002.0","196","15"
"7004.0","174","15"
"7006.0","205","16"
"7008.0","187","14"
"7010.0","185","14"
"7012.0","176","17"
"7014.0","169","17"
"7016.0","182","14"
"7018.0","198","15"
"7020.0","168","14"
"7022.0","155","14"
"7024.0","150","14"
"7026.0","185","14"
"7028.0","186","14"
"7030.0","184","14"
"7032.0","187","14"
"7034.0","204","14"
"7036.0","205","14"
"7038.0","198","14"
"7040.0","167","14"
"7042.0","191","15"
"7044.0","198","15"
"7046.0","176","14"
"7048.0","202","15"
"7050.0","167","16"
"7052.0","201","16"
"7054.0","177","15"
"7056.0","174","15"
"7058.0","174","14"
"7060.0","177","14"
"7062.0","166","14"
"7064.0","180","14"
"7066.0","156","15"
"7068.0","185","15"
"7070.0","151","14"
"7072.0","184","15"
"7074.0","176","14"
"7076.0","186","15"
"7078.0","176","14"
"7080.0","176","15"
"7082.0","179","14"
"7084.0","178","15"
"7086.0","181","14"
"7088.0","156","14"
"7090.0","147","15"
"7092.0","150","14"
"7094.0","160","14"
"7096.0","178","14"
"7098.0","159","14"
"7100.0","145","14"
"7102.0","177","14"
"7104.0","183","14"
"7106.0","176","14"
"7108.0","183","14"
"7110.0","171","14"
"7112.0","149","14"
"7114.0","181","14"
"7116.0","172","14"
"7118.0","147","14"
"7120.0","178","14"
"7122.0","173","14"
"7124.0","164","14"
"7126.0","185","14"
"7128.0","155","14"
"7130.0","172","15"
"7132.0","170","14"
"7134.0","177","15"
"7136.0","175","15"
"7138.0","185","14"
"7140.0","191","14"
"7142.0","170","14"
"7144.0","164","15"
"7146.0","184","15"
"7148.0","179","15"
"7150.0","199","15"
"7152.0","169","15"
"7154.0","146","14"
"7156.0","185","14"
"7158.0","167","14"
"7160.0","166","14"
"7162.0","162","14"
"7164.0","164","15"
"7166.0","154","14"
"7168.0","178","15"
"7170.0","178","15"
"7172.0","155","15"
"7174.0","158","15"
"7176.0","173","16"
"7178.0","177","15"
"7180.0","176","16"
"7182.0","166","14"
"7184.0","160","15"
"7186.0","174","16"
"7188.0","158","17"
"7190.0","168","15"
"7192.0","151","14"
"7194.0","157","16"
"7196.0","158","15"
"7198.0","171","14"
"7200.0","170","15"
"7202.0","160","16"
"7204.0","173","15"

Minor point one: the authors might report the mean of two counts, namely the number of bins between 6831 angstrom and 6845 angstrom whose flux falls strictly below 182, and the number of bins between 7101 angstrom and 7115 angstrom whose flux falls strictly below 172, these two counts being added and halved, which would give 2.50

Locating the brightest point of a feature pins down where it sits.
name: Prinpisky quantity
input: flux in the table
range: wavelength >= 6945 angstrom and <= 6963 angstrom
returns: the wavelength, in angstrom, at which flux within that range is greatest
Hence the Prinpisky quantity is 6962.0 angstrom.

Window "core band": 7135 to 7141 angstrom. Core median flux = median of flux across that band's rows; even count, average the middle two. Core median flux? 185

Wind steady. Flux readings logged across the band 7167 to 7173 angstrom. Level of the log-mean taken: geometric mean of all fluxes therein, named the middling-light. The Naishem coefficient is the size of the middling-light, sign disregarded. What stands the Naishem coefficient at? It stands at 170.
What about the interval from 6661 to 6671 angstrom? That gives 181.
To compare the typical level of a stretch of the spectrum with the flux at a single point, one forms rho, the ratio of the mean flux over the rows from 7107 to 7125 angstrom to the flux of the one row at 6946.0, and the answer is 0.99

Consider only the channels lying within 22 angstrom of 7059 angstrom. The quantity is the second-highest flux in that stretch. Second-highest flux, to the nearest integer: 201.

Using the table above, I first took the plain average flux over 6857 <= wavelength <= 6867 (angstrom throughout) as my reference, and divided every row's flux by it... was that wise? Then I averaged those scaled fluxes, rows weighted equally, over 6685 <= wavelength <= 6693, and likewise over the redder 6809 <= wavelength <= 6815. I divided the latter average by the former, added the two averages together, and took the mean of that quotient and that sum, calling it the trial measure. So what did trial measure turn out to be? 1.43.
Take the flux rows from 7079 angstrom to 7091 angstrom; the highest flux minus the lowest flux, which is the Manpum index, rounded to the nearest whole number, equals 34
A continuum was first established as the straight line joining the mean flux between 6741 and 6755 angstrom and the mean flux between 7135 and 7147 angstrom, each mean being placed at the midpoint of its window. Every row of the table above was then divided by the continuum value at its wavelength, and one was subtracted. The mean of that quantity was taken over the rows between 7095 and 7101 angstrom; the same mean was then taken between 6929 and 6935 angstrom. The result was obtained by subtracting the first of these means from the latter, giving 0.15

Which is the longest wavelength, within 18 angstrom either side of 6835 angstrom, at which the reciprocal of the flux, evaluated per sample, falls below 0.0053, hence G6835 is 6850.0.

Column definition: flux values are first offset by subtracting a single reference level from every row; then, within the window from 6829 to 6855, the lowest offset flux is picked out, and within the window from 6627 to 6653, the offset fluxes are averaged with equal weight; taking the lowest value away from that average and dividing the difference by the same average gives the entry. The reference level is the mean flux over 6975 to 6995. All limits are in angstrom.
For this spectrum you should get -19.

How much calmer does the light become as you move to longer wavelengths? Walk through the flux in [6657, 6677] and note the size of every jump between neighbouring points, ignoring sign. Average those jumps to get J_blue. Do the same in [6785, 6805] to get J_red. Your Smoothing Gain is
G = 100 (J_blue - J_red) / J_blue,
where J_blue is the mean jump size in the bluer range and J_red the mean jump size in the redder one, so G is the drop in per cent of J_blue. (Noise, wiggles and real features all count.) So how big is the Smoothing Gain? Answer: 33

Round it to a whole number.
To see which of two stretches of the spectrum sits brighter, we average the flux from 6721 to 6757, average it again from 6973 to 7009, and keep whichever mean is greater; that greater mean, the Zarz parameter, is 186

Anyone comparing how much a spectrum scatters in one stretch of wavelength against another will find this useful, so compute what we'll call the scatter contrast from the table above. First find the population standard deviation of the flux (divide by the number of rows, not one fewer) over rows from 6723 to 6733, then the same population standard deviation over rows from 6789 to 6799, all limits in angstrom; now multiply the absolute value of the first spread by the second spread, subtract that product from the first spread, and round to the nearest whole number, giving -60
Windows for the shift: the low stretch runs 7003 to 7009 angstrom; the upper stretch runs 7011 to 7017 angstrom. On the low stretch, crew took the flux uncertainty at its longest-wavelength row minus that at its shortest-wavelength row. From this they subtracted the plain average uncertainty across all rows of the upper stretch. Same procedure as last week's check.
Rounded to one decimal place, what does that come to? -17.0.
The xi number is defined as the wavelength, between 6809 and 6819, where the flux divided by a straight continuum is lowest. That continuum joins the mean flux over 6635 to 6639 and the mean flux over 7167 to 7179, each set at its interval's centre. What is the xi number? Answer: 6814.0 angstrom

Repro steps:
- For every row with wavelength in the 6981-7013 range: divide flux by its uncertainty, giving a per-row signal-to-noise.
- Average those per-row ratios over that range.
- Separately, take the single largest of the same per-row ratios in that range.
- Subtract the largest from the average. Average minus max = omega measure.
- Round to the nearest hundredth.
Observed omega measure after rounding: -1.46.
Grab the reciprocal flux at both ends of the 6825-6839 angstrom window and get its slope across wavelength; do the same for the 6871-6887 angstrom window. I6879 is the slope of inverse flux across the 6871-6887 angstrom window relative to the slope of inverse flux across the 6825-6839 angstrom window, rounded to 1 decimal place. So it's 1.3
